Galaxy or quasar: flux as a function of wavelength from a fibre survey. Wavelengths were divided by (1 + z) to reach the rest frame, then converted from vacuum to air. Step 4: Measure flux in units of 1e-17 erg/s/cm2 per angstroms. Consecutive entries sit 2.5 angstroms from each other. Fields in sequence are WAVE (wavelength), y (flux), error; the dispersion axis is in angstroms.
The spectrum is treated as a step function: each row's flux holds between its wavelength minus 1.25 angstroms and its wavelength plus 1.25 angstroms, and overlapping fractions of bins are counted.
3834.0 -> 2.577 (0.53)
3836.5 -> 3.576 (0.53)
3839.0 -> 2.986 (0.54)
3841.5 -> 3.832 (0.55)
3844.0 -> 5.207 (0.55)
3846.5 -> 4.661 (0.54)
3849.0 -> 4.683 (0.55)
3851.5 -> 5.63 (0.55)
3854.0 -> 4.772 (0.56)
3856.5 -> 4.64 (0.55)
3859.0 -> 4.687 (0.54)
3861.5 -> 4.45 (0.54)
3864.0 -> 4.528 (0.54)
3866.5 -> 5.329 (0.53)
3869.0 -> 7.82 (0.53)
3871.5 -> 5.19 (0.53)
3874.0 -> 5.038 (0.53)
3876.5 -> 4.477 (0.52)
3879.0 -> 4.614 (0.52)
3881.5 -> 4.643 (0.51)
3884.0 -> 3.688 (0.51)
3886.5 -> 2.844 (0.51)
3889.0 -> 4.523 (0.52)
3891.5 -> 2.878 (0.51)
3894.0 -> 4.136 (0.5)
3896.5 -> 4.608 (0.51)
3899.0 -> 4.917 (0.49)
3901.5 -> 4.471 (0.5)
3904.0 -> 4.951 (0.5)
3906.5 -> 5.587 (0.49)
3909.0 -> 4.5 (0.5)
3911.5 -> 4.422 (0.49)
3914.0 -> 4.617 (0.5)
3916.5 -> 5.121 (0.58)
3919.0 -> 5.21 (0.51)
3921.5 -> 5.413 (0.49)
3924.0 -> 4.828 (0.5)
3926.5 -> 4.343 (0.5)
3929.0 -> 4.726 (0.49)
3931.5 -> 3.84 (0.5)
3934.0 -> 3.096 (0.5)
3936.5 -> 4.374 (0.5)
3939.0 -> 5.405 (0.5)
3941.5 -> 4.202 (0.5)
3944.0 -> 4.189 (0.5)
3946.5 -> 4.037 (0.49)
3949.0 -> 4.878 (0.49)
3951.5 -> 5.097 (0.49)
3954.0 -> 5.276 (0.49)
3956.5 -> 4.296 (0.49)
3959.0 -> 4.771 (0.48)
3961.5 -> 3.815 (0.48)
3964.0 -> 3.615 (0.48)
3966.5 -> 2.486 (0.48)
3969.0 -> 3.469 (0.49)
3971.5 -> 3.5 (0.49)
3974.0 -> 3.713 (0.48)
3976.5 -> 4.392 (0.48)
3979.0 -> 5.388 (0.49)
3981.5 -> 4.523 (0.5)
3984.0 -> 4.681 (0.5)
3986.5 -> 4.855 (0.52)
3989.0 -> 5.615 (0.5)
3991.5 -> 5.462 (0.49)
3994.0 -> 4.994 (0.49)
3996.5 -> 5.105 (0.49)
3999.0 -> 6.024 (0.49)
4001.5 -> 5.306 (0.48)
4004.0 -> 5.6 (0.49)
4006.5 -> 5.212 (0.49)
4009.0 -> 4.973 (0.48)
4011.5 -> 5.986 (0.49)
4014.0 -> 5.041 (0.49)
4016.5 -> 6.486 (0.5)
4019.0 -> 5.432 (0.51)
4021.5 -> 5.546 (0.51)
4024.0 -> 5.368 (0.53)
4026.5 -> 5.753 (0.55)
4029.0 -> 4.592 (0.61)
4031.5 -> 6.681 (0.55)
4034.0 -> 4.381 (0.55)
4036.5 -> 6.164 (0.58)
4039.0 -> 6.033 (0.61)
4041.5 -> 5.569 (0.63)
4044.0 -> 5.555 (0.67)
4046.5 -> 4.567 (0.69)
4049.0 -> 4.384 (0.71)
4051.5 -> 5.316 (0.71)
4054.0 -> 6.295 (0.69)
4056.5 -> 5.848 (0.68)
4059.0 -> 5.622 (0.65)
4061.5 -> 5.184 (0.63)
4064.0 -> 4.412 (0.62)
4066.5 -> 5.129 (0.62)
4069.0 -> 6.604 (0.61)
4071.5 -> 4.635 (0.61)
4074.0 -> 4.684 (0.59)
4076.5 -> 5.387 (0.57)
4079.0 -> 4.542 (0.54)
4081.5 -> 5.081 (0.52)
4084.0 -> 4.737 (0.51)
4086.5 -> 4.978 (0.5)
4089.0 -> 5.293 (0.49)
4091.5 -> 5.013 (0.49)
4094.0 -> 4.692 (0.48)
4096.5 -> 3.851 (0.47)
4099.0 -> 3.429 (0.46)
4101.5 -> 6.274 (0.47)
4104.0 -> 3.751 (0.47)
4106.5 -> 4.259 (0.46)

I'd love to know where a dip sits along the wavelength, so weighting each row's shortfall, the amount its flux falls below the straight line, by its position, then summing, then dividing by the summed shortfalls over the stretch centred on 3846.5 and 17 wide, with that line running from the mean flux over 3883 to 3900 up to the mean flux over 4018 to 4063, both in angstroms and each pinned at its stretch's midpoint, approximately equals 3849.1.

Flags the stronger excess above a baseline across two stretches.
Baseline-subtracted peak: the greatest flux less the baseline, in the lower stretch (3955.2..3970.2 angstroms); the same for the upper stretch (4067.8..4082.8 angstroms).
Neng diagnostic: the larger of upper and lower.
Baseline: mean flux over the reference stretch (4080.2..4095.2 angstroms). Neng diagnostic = 1.6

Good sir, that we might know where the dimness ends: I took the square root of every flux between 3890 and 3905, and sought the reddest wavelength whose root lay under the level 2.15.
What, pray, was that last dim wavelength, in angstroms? 3901.5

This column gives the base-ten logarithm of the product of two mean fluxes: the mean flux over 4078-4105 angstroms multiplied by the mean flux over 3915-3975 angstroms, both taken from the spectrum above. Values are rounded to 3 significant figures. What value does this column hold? 1.31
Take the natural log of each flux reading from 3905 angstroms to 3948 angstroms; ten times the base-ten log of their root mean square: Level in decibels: 1.8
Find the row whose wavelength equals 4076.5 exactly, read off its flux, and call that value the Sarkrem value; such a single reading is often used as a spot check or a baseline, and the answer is 5.387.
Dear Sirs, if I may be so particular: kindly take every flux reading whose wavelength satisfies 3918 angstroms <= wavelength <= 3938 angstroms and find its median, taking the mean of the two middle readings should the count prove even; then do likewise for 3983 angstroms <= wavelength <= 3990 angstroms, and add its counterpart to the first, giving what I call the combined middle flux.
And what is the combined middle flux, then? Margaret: 9.4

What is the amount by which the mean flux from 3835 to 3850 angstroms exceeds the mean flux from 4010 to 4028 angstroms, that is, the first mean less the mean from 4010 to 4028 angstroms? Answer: -1.5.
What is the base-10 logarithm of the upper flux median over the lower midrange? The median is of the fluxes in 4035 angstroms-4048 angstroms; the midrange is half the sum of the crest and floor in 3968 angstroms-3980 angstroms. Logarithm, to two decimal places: 0.10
